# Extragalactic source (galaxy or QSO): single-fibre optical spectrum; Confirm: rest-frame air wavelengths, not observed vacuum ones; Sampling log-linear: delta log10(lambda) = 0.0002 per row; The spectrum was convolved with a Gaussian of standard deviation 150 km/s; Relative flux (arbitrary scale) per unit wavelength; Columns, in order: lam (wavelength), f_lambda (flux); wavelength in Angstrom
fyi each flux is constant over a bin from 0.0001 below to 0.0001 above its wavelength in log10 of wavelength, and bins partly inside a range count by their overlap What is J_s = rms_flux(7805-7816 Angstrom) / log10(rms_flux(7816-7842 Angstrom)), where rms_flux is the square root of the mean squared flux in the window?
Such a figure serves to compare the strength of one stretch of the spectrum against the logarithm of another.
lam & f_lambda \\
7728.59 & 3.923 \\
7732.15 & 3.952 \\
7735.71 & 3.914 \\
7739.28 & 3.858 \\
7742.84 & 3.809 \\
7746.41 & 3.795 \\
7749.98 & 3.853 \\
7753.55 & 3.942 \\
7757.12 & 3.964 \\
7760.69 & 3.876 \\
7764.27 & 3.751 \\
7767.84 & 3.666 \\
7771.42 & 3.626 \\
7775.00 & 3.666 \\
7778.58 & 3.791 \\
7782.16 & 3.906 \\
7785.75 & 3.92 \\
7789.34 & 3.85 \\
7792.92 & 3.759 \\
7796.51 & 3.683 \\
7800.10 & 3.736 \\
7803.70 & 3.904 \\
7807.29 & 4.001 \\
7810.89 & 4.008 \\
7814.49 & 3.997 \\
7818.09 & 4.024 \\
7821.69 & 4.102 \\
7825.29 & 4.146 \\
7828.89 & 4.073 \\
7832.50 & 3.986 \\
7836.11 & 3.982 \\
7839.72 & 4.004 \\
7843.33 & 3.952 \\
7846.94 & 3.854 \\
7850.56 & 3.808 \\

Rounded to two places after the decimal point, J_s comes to 6.59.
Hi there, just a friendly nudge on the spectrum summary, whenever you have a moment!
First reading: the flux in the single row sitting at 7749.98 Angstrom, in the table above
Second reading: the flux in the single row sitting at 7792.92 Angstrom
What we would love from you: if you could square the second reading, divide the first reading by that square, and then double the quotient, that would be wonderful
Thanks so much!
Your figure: 0.545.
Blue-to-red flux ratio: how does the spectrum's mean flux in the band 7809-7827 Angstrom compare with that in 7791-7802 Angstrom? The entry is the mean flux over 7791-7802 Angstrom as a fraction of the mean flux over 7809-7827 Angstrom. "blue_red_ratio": 0.92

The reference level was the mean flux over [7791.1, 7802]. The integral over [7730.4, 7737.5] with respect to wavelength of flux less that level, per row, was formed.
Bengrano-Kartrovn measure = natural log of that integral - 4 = -3.6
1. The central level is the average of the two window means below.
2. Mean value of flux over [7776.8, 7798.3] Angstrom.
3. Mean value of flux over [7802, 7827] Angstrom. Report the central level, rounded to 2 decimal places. 3.92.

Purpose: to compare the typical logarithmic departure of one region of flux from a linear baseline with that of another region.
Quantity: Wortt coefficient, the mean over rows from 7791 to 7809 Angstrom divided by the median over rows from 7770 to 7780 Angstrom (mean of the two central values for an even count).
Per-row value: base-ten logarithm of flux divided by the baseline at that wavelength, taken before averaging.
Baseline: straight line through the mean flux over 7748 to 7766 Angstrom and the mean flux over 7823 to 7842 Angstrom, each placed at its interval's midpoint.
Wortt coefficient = 0.60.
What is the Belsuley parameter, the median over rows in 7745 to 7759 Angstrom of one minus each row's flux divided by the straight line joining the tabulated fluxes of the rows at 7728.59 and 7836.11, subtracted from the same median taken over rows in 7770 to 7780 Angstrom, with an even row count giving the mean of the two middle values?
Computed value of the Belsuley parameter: 0.06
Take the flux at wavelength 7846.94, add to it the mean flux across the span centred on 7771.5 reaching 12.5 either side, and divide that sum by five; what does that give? 1.52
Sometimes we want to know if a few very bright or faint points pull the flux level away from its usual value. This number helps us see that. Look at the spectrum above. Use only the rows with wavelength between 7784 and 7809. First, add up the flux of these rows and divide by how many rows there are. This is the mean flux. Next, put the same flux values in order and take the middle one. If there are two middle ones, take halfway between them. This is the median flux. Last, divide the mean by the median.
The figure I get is 1.00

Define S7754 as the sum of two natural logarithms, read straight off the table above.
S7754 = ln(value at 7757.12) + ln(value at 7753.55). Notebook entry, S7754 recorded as 2.75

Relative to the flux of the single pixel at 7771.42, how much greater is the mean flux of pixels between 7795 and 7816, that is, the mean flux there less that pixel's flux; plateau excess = 0.3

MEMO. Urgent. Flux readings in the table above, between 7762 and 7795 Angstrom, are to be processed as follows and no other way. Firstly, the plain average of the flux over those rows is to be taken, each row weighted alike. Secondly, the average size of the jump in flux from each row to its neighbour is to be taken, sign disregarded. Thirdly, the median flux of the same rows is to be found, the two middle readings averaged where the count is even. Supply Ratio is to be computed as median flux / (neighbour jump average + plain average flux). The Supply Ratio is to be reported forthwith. 0.98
